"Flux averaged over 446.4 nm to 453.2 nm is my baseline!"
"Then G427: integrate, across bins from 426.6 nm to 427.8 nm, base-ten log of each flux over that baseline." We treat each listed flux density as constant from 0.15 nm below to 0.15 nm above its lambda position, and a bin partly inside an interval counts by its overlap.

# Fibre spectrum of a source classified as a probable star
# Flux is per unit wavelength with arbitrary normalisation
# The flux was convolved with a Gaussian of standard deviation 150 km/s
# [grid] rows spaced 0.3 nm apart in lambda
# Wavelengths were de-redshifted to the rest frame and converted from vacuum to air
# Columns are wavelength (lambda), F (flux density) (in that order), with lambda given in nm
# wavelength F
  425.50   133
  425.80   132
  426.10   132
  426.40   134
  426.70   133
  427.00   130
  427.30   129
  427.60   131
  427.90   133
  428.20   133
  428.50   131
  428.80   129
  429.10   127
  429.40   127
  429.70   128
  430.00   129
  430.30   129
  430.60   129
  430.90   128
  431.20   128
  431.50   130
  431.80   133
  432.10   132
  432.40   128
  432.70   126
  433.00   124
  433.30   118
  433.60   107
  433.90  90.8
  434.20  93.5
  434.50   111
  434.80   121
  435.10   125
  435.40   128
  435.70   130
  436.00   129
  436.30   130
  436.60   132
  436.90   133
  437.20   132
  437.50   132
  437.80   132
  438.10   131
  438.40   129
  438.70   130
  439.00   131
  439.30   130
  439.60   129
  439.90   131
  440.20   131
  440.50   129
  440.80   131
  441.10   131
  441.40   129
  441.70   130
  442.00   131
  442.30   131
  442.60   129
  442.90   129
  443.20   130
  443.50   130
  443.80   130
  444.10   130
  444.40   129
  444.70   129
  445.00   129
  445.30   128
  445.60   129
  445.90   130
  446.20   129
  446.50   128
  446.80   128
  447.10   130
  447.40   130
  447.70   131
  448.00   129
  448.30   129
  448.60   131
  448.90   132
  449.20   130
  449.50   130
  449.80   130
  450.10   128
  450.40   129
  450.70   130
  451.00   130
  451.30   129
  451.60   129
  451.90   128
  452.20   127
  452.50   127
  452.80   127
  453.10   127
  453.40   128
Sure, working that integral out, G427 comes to 0.007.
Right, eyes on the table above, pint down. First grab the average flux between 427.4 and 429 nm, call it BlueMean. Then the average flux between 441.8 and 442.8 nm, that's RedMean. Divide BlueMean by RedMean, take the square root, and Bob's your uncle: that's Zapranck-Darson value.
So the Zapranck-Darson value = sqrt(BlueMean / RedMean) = 1.004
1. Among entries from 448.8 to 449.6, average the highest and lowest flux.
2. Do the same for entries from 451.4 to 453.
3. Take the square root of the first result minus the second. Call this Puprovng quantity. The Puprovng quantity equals 1.7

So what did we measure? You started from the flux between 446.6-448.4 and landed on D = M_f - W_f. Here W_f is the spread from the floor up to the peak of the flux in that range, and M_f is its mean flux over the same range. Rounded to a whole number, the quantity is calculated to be 126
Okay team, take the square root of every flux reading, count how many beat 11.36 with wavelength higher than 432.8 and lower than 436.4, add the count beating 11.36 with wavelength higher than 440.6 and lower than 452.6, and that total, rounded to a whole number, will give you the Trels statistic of 22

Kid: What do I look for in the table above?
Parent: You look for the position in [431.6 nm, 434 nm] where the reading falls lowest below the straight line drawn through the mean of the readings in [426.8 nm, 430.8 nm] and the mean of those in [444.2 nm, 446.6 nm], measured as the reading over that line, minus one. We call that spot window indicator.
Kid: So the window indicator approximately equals 433.90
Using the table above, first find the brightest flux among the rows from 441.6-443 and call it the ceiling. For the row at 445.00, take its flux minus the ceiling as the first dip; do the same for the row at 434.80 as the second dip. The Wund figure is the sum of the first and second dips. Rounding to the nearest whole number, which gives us -12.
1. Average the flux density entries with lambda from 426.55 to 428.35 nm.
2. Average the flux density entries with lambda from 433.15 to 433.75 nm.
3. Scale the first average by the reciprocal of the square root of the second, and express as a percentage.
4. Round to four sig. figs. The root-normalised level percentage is 1240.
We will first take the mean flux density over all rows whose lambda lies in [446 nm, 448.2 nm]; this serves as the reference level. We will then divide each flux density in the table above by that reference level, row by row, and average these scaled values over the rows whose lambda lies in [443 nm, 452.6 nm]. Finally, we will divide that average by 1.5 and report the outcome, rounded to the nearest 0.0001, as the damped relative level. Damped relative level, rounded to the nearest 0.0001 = 0.6668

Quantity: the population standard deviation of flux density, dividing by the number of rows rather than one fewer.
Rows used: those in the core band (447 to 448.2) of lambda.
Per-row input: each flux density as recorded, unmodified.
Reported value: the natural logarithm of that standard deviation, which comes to -0.3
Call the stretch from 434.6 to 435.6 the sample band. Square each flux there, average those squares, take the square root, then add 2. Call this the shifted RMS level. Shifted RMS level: 127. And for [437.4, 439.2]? 133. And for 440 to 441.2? 133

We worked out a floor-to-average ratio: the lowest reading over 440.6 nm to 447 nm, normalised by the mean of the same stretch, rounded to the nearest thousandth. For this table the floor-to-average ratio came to 0.988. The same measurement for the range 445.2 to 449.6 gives 0.988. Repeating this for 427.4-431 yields 0.981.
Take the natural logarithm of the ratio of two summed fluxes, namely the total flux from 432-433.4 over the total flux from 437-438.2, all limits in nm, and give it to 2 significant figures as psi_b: 0.18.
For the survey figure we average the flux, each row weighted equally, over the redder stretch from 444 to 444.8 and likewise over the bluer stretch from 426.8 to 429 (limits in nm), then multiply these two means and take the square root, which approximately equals 130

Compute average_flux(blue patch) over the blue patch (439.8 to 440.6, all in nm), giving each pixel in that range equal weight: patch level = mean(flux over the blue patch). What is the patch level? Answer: 130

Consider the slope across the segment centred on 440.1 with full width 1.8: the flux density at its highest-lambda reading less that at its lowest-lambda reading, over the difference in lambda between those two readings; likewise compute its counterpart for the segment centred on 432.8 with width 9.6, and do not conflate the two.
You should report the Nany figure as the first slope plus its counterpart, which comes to 0.6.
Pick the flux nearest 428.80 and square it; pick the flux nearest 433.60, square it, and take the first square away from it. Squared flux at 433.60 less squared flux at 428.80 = -5192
